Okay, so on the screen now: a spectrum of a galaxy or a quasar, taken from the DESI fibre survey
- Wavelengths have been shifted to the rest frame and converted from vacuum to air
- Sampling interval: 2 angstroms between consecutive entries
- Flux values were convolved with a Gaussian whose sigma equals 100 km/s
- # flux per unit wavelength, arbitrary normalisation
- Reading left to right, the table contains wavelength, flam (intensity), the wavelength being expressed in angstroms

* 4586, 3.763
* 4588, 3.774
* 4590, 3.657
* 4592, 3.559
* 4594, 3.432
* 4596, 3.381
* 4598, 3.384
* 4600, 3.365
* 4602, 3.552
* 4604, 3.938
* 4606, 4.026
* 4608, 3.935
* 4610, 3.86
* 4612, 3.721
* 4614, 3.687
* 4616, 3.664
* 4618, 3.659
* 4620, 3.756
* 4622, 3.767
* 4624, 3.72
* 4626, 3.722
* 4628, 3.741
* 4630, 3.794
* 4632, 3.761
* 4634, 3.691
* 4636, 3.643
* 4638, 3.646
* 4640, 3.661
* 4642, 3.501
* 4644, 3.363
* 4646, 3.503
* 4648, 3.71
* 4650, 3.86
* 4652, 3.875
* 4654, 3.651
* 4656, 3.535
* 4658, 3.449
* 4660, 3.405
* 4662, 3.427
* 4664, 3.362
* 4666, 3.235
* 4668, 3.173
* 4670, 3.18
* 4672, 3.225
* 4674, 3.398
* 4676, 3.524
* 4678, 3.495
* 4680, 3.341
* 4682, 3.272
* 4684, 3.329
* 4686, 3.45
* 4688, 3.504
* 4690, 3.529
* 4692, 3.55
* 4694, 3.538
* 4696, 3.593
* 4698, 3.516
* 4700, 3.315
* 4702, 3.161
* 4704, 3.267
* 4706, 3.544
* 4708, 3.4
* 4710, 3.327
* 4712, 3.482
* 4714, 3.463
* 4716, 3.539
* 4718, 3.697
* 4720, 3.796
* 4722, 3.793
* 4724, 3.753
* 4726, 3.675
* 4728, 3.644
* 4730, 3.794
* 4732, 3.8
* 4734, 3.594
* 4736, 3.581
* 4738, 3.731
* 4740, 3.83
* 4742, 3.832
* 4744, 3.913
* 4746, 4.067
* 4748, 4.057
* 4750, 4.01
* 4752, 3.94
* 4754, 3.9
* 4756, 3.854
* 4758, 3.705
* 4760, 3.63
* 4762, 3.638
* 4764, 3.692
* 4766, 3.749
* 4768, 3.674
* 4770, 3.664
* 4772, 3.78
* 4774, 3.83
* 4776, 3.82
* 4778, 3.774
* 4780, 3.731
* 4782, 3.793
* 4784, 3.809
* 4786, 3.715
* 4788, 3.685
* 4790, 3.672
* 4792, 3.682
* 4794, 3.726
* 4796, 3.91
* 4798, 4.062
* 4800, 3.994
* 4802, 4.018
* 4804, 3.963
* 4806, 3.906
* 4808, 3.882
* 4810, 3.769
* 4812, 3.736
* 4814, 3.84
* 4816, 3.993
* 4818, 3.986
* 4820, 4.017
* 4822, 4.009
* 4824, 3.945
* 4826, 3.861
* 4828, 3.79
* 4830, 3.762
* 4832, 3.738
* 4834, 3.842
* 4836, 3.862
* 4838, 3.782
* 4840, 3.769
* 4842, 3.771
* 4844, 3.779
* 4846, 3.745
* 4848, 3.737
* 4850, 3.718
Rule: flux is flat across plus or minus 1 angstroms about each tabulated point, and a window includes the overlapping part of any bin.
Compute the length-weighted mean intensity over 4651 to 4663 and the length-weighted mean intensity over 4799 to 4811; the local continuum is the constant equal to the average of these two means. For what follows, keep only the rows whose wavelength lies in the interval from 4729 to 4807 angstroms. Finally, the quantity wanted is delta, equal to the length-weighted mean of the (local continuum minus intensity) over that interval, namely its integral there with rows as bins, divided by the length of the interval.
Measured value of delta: -0.1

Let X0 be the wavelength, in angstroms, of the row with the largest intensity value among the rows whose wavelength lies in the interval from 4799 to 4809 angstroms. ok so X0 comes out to 4802 angstroms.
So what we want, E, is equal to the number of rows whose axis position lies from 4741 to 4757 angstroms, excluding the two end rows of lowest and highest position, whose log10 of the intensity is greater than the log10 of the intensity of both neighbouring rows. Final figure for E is 1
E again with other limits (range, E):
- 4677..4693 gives 0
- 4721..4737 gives 1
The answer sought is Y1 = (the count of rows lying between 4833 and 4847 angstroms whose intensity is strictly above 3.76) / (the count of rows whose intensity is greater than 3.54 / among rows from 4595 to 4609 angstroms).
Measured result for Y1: 1.50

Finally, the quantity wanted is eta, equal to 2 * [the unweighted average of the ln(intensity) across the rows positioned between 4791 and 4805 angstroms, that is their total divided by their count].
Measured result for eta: 2.72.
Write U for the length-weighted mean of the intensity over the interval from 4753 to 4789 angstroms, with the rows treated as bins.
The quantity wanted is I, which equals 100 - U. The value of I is 96.3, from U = 3.75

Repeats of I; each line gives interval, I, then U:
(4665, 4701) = 96.6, 3.40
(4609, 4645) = 96.3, 3.69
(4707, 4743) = 96.3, 3.65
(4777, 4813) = 96.2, 3.82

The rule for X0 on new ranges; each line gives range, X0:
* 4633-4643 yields 4634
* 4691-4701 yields 4696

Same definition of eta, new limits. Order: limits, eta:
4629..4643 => 2.60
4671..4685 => 2.43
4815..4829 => 2.74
